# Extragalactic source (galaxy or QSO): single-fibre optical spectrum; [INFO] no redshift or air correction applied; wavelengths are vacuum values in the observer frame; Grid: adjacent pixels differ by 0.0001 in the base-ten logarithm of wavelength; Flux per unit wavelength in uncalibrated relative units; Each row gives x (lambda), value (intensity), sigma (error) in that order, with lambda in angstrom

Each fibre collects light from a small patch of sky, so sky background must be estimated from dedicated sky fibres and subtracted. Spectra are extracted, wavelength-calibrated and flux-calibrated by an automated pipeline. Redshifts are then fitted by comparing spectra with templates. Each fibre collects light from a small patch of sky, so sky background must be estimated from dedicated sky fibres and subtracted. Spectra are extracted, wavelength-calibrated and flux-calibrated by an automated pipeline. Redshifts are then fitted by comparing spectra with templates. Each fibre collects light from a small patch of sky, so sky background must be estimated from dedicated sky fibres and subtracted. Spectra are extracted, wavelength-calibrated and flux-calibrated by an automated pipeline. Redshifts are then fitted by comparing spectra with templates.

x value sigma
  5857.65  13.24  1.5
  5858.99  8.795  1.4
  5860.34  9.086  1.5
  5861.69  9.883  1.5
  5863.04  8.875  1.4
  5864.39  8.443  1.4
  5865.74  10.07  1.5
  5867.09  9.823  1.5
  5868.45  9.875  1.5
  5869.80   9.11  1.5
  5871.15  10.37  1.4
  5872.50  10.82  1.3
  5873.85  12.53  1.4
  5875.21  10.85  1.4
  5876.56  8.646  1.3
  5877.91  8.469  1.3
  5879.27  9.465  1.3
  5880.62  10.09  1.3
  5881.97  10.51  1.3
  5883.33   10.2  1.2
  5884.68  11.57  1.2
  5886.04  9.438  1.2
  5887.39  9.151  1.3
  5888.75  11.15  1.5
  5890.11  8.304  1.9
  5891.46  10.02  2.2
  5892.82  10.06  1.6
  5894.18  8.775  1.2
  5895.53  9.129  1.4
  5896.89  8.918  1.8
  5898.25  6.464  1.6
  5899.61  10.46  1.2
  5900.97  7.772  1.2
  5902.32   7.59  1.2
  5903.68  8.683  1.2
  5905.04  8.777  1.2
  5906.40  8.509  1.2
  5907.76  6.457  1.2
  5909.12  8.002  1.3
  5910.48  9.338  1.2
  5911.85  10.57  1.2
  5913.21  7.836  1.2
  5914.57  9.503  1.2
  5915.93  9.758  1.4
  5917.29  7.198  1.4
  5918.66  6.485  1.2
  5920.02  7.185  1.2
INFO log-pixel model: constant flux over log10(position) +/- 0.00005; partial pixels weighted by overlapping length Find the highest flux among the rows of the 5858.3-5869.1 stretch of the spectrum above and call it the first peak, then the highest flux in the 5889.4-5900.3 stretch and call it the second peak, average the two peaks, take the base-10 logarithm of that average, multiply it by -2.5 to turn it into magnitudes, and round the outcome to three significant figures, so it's -2.53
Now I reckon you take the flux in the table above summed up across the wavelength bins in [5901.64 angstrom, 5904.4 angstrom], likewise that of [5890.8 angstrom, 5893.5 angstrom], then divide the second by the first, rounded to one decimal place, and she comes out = 1.2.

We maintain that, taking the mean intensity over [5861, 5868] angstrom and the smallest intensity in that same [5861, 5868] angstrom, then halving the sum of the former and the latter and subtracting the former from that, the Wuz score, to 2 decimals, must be -0.49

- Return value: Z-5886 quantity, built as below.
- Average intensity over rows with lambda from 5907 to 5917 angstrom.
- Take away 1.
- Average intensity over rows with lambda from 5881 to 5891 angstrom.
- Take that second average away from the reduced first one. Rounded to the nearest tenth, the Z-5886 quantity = -2.3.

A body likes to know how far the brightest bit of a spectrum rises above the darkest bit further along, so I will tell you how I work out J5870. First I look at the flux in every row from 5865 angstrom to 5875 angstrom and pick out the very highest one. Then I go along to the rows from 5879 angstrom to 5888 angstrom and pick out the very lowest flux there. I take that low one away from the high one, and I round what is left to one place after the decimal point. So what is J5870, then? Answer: 3.4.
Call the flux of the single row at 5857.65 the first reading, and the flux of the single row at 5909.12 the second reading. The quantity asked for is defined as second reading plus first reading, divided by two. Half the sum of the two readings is 10.6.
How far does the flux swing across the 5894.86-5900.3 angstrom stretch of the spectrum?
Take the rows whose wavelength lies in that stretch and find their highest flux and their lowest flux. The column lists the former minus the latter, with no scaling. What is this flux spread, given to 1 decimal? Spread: 4.0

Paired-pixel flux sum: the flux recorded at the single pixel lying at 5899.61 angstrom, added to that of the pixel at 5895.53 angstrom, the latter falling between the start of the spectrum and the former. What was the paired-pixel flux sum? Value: 19.6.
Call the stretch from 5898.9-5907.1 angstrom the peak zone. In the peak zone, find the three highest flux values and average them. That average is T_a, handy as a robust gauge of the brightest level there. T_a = 9.3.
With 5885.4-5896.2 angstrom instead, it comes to 10.4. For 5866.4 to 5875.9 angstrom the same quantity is 11.4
